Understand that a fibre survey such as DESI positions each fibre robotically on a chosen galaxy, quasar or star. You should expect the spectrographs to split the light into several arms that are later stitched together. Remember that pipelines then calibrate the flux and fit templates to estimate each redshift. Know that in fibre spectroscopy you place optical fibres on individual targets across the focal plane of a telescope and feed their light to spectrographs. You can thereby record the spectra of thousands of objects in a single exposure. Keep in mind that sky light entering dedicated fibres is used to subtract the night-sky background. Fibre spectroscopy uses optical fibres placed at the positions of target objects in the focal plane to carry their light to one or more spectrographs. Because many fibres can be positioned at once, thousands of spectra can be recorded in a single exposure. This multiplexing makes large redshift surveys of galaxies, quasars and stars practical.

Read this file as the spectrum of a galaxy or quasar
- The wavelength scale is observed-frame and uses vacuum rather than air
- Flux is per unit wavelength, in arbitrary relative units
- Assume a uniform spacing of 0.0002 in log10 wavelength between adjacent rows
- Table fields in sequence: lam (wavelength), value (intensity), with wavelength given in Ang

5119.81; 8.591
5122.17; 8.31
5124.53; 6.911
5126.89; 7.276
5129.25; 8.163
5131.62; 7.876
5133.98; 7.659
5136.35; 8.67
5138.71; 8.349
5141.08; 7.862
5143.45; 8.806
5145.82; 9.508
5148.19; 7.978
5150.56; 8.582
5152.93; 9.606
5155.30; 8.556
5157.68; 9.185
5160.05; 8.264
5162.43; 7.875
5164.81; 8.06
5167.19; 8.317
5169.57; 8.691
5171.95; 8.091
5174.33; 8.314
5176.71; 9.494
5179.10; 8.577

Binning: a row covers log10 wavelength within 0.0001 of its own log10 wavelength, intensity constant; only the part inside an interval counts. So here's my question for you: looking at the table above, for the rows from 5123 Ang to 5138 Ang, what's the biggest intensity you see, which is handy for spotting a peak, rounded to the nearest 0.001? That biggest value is 8.670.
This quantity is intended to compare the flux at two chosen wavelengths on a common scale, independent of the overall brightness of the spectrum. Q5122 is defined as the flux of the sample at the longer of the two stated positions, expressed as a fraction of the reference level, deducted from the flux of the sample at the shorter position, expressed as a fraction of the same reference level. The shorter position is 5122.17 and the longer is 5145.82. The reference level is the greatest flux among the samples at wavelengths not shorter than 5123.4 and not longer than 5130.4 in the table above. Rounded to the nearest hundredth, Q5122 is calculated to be -0.15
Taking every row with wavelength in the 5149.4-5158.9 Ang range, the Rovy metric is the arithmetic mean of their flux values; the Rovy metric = 9.0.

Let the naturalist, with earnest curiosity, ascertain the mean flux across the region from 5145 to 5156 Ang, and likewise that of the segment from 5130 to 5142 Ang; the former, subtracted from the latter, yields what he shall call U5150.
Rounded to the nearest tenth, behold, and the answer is -0.8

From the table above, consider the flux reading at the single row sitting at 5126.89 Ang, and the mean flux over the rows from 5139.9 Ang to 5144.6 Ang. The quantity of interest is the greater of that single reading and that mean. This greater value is 8.33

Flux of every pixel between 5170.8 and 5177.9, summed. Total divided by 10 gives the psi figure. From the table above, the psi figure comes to 2.59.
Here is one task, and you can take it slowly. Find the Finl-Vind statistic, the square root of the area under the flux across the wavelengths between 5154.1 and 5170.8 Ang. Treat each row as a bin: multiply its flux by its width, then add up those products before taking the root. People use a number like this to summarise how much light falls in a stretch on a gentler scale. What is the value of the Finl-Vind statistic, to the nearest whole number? 12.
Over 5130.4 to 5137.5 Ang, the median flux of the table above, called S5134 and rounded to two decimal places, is 7.88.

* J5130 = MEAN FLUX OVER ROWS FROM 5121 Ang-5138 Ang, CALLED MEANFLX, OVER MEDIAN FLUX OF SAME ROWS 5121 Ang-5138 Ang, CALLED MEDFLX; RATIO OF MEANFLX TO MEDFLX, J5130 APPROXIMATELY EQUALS 1.00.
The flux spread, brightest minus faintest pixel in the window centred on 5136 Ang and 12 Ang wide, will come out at 1.01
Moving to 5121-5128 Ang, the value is 1.40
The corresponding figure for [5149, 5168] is 1.73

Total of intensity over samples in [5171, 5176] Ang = 16.4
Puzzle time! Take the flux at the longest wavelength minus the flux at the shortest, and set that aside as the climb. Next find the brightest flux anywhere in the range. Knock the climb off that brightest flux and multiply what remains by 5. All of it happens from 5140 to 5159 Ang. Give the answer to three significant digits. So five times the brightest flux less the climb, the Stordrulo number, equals 41.4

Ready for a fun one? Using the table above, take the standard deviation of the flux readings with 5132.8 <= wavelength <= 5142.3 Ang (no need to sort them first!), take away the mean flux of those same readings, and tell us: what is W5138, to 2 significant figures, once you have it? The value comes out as -7.7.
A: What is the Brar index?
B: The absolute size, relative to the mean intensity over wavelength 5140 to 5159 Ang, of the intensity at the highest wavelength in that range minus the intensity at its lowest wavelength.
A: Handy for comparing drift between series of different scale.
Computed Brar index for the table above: 0.15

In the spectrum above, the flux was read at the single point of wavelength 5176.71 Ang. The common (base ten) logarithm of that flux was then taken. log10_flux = 0.977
